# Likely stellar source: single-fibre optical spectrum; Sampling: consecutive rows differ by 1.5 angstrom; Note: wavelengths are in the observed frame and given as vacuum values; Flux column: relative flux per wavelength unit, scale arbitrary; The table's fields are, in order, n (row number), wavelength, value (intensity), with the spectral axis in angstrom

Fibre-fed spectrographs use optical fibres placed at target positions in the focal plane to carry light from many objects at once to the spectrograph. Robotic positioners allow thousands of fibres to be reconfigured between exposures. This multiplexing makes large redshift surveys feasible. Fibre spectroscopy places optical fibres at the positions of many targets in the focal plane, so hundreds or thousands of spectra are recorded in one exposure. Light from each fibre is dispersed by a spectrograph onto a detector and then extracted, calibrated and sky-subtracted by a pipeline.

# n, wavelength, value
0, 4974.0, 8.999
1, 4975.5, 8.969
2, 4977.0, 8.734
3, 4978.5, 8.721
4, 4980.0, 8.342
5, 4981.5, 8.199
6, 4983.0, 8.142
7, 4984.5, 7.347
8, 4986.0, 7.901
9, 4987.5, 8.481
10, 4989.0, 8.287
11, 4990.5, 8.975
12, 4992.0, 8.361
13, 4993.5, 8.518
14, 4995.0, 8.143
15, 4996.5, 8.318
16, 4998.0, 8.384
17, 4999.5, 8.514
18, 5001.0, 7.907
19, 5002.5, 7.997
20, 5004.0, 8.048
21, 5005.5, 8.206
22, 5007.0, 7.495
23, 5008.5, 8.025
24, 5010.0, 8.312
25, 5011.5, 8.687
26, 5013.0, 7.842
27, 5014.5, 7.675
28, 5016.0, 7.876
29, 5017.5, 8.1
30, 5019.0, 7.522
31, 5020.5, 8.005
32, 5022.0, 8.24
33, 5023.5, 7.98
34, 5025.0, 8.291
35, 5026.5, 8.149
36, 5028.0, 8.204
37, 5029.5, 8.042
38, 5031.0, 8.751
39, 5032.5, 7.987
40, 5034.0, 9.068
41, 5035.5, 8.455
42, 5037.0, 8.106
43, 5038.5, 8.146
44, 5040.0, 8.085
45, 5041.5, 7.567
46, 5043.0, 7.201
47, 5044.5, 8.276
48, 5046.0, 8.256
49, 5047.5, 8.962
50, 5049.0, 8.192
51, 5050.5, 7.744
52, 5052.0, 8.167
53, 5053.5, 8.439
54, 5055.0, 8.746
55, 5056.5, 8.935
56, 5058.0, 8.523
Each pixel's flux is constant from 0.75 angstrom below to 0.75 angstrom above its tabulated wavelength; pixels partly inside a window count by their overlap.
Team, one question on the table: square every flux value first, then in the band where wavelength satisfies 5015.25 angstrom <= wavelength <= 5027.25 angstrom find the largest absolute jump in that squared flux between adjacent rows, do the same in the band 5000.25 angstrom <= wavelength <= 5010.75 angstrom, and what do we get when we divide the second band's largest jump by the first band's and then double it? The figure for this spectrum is 2.5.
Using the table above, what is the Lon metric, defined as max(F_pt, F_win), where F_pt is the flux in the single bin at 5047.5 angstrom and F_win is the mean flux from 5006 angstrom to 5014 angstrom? 8.96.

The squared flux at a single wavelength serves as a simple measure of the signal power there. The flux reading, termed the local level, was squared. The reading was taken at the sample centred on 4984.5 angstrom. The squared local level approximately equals 54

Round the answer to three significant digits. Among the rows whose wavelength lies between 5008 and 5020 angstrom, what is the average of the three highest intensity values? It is 8.37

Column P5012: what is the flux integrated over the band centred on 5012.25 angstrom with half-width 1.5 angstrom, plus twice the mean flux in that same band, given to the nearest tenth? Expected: 41.3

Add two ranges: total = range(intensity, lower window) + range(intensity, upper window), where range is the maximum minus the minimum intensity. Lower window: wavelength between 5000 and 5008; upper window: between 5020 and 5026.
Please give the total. 1.02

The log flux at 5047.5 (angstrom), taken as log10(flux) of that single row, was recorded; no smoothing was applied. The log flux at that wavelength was 0.95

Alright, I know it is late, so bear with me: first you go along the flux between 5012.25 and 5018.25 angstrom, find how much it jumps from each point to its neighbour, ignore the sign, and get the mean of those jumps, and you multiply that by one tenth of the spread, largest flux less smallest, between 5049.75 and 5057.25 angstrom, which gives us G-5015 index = 0.024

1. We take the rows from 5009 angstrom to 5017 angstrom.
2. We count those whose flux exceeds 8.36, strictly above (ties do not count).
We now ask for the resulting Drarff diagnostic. 1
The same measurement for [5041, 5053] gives 1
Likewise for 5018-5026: 0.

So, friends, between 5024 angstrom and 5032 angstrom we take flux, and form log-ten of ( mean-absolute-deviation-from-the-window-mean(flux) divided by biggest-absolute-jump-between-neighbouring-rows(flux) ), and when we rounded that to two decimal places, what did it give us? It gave -0.58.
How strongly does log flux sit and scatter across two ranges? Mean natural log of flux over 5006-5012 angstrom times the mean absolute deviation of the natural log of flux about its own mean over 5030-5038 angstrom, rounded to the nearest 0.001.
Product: 0.086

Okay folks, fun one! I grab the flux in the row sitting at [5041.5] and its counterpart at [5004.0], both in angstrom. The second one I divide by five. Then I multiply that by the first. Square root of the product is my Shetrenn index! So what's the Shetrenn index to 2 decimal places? 3.49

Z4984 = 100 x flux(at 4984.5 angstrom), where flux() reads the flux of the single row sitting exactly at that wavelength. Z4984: 735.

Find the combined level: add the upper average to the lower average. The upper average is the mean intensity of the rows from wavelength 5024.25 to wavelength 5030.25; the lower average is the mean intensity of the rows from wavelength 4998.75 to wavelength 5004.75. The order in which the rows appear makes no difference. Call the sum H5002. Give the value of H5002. 16.3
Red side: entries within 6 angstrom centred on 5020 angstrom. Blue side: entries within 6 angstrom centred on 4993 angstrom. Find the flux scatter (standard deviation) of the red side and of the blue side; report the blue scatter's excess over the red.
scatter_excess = 0.04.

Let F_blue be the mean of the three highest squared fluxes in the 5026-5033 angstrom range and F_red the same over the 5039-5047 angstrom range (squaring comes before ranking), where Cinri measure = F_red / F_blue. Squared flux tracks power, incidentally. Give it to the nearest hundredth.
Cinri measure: 0.96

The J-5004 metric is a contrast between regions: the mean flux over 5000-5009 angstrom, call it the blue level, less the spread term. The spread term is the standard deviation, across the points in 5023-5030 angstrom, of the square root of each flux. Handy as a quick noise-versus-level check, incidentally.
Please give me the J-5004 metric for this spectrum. 7.9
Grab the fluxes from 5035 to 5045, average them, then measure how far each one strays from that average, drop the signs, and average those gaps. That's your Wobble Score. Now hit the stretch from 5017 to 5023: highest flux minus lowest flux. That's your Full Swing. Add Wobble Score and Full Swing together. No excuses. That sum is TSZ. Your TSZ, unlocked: 1.06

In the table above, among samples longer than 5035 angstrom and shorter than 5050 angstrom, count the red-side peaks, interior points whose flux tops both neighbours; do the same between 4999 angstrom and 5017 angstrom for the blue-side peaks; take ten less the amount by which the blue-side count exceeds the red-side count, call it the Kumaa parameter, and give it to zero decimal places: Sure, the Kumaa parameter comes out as 11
